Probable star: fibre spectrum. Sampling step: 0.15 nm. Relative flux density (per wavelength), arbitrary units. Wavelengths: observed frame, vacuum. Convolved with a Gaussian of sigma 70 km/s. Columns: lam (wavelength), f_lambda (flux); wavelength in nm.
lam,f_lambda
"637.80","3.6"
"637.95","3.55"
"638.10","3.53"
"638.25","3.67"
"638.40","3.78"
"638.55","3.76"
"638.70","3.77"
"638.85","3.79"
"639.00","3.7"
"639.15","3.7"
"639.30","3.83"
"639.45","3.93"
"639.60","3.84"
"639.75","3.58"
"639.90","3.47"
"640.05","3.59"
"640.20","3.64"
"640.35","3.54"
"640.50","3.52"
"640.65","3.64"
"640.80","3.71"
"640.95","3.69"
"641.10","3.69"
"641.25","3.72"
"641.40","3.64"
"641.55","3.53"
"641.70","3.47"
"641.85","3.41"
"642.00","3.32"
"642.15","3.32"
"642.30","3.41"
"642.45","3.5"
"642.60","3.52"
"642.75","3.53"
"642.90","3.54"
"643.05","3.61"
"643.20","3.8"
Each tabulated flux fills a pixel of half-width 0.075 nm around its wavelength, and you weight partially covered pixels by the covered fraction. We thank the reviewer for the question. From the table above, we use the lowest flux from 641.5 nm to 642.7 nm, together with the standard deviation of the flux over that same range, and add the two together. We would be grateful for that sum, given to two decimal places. 3.40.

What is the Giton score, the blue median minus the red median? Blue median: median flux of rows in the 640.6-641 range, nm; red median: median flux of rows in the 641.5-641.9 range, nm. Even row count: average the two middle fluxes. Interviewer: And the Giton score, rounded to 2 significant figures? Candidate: 0.22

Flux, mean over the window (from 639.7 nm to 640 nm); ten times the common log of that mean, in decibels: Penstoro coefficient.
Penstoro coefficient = 5.47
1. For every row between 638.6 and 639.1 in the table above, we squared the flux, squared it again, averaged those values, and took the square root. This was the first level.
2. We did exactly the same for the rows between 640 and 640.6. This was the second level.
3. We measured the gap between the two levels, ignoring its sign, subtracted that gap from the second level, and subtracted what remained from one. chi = -10.4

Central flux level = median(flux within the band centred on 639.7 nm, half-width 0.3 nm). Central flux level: 3.71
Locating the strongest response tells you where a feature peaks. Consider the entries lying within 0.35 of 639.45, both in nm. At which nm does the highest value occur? 639.45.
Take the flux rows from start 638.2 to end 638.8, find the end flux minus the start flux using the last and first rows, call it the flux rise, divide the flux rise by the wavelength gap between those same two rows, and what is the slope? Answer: 0.22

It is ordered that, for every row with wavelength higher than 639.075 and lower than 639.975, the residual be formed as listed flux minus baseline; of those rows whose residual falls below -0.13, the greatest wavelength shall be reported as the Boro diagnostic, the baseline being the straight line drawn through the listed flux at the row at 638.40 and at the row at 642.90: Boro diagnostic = 639.90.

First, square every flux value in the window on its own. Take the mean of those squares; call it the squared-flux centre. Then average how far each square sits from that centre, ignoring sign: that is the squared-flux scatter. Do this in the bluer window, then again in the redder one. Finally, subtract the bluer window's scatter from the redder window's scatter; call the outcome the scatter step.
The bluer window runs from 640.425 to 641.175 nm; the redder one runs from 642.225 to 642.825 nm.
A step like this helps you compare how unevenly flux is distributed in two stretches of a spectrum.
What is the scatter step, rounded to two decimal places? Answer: -0.13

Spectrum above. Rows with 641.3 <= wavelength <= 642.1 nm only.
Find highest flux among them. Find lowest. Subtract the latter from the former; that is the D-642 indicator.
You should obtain 0.32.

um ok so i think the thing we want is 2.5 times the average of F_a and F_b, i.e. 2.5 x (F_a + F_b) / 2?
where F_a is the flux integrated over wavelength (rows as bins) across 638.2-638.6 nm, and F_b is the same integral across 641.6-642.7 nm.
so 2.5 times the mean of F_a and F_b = 6.6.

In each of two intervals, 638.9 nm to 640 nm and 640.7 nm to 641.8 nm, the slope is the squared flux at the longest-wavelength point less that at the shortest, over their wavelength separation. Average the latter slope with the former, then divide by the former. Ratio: 1.02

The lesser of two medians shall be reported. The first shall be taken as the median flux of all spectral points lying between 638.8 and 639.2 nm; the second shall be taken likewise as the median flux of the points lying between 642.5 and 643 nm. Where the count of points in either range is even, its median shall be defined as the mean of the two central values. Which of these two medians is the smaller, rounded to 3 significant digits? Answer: 3.53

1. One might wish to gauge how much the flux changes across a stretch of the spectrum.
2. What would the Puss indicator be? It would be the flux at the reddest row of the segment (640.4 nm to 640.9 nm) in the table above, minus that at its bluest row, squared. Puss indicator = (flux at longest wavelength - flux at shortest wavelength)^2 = 0.036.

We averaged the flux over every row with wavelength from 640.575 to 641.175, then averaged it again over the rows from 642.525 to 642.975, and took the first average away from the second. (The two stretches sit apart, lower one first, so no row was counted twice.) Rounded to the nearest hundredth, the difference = -0.15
